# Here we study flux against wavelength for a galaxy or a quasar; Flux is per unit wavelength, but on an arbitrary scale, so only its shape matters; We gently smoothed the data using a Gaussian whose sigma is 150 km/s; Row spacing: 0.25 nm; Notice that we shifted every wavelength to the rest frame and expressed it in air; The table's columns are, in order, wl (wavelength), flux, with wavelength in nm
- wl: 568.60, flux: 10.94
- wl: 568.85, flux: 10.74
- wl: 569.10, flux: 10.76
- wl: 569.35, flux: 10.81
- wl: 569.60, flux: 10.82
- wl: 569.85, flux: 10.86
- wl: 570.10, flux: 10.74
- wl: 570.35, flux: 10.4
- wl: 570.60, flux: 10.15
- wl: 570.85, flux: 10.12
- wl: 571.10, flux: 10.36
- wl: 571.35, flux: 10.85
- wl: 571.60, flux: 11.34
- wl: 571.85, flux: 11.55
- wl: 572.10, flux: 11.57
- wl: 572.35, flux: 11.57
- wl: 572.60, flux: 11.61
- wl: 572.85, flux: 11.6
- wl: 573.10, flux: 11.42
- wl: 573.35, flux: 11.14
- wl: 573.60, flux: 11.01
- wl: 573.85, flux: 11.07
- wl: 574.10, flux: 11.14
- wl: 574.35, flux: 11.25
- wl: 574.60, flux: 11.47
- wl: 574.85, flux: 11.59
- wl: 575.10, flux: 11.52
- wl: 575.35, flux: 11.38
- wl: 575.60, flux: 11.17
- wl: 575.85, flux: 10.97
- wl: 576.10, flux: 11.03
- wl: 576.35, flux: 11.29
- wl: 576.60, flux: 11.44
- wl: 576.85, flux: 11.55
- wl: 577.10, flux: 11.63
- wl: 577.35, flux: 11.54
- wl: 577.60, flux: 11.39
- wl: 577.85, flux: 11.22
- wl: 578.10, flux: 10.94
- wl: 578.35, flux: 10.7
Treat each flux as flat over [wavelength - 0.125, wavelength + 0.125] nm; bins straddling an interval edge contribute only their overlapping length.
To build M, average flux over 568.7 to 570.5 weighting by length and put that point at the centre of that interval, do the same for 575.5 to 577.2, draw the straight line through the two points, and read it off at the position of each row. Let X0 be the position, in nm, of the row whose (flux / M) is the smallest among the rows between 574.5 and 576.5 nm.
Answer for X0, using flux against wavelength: 575.85 nm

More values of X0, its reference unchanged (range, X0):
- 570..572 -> 570.85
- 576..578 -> 576.10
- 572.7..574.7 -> 573.60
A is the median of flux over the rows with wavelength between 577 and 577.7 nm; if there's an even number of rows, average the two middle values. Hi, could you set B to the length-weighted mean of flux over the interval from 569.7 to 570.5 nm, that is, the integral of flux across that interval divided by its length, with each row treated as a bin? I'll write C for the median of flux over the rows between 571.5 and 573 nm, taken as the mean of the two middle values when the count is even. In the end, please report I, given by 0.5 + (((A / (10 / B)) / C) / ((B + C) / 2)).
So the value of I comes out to 0.596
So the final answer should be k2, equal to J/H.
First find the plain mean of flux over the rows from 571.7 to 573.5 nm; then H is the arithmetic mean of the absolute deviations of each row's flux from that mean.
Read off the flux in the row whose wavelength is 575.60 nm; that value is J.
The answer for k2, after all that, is 91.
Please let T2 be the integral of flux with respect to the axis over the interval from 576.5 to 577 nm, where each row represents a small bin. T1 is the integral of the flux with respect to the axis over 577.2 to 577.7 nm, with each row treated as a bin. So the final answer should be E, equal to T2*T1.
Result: 33.0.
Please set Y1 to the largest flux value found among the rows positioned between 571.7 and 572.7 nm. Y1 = 11.61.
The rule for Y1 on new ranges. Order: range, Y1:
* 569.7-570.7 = 10.86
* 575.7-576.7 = 11.44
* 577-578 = 11.63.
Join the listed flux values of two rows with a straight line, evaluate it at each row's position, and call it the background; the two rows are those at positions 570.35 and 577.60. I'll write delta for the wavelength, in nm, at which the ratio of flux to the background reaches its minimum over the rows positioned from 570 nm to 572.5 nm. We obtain 570.85 nm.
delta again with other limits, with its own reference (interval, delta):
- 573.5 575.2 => 573.60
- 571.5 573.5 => 573.35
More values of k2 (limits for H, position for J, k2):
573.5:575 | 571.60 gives 62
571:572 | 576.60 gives 27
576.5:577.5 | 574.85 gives 232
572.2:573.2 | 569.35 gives 166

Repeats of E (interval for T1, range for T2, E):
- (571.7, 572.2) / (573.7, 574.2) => 32.0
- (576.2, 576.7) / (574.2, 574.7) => 32.2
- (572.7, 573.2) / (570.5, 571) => 29.2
